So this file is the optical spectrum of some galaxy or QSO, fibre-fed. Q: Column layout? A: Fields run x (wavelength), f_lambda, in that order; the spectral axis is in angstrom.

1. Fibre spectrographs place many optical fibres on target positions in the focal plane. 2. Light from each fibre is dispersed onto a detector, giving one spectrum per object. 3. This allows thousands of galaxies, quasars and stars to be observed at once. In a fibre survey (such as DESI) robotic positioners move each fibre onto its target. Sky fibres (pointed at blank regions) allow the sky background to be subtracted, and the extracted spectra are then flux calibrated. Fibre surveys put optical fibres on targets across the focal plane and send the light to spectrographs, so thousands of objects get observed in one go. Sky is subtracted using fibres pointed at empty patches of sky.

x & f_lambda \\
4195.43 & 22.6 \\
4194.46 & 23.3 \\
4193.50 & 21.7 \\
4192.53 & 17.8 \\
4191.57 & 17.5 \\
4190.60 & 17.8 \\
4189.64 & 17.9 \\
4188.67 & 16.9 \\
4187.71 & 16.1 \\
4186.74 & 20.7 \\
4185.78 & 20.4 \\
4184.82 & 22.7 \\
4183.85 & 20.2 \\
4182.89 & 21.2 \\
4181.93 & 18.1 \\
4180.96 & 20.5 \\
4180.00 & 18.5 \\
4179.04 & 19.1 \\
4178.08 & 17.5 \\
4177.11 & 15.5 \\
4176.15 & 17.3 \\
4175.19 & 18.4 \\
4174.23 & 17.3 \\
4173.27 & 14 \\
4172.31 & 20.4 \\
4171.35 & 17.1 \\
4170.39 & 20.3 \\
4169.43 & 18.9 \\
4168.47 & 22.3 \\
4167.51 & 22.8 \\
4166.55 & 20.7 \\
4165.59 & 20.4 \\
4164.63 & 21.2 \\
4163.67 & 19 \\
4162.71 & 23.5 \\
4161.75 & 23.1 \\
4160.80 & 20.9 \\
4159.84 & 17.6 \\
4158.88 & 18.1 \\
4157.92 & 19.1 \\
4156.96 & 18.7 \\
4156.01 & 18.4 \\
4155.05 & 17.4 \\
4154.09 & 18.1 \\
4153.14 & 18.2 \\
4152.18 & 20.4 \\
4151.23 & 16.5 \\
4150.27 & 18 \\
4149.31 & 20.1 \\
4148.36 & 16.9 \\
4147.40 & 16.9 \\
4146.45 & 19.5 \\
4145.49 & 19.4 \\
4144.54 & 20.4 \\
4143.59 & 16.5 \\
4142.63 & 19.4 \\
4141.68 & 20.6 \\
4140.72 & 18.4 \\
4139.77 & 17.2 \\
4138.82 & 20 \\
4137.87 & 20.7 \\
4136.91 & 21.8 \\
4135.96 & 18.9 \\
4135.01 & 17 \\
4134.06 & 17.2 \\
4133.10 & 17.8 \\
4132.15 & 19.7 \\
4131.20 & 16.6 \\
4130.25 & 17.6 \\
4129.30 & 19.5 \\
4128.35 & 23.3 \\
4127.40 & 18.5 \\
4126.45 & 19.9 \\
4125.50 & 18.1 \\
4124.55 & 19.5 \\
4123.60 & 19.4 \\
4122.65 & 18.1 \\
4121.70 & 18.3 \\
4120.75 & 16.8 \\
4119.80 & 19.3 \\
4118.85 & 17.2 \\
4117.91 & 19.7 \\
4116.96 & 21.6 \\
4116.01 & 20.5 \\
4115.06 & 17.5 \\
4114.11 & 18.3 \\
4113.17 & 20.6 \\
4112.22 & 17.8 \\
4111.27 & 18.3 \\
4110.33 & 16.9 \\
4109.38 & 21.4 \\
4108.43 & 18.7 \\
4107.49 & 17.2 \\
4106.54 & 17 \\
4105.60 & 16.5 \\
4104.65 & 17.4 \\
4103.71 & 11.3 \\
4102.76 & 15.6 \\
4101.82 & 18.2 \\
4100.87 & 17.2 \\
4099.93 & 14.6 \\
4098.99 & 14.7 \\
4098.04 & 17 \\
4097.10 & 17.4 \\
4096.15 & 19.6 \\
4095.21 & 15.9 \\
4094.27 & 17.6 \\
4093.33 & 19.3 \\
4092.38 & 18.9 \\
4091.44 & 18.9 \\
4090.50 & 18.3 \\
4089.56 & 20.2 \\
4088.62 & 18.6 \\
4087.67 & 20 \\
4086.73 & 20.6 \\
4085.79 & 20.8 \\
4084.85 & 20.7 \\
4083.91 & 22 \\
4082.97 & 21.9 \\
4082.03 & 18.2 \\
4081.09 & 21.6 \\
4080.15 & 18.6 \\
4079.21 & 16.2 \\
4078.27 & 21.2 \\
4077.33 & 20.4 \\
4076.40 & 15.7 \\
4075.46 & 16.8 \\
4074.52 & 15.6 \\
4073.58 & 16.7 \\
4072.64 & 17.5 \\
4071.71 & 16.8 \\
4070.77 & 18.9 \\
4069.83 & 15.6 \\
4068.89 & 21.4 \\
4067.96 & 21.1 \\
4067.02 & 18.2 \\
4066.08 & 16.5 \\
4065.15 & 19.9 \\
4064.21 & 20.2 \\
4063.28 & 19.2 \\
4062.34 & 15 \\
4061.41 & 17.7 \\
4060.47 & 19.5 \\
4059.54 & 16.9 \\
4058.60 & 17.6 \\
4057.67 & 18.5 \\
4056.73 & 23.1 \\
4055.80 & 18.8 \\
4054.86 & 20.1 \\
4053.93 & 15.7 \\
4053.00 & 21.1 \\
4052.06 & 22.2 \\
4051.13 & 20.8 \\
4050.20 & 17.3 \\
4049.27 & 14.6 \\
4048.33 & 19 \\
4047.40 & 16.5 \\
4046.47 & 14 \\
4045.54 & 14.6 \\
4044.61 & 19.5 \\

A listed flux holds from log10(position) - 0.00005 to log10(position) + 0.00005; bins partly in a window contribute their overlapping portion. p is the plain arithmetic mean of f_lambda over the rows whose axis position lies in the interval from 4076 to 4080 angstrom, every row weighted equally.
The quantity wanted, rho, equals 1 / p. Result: 0.0544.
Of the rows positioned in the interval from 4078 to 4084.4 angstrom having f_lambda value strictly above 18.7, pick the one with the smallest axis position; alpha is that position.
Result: 4078.27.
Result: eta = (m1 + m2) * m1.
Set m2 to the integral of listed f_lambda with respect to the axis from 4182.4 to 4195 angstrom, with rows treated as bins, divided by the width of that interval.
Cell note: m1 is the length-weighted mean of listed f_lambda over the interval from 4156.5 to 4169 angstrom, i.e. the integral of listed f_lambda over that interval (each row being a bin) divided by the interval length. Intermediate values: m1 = 20.6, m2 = 19.6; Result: 825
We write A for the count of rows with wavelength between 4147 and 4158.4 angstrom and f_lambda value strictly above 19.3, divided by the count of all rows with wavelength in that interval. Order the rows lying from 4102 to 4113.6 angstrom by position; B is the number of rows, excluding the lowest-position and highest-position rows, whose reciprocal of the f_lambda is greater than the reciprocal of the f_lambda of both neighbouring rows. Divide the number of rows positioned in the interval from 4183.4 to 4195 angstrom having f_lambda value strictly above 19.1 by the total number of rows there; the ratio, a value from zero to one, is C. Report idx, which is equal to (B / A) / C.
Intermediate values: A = 0.17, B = 4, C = 0.50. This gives 48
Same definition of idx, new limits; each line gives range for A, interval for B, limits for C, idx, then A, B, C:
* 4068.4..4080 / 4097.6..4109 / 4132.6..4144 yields 29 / 0.25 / 3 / 0.42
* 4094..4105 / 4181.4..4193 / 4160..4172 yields 64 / 0.08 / 4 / 0.75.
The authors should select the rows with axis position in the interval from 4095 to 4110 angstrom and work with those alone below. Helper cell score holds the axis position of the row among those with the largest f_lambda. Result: 4109.38 angstrom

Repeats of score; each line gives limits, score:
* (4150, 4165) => 4162.71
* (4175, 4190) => 4184.82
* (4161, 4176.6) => 4162.71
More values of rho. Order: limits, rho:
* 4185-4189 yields 0.0540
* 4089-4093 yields 0.0524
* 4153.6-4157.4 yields 0.0551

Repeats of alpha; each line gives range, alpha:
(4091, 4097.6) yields 4091.44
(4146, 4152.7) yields 4146.45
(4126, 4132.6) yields 4126.45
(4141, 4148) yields 4141.68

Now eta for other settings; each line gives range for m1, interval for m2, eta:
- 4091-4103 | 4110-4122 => 624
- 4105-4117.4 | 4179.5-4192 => 702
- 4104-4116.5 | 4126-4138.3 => 680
